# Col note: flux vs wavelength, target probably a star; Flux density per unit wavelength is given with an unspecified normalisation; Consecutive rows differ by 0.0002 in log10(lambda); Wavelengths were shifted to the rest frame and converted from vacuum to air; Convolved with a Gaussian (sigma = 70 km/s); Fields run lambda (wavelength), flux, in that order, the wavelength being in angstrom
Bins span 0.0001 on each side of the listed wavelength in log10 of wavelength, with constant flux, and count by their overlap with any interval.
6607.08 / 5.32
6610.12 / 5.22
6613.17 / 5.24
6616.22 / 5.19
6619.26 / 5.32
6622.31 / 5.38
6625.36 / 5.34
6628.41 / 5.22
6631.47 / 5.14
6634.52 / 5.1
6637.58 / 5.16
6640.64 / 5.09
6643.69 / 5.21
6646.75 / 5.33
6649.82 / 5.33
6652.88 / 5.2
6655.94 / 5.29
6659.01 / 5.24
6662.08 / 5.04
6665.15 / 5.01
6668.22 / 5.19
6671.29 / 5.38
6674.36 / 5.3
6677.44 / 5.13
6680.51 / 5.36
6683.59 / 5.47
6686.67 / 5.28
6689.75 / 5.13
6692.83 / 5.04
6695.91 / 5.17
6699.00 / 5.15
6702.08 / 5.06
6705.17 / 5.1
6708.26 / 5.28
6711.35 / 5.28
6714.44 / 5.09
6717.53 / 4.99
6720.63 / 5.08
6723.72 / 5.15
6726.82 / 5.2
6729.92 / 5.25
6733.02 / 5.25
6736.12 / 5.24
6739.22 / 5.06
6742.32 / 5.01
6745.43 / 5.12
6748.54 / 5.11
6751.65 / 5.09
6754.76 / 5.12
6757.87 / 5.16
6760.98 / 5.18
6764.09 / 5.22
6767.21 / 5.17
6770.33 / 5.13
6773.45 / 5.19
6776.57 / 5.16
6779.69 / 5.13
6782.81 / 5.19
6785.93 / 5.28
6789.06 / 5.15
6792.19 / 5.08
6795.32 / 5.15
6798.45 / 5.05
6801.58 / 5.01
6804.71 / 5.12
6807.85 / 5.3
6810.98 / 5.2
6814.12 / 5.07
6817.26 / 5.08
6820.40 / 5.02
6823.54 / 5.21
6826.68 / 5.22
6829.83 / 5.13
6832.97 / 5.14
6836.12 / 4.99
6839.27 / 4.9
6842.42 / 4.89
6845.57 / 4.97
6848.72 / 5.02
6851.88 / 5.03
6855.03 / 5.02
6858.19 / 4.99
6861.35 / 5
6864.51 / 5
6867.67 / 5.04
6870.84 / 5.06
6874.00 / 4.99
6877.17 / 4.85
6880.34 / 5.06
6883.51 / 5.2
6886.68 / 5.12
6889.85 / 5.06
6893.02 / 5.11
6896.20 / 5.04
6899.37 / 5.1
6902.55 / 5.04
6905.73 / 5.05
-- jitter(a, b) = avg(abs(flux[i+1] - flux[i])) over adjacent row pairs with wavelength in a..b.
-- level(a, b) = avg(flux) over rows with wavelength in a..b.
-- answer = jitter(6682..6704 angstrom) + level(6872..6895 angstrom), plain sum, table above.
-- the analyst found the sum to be 5.17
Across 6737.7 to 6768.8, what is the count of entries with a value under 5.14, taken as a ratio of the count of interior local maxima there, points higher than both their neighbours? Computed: 3.0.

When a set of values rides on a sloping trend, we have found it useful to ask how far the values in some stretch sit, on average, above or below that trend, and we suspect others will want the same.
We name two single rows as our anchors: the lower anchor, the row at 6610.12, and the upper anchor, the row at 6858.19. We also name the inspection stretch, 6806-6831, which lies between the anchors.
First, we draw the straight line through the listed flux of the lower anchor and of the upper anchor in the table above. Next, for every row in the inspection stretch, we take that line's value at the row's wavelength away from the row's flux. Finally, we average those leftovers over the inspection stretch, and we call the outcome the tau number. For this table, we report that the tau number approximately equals 0.13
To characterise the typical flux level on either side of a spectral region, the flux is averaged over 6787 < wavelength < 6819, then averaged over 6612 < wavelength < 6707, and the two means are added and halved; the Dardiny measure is 5.17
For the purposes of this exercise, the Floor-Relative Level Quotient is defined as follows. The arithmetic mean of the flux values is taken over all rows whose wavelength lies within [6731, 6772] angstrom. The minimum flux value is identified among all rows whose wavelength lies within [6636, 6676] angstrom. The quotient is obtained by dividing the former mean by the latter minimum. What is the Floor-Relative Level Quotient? 1.03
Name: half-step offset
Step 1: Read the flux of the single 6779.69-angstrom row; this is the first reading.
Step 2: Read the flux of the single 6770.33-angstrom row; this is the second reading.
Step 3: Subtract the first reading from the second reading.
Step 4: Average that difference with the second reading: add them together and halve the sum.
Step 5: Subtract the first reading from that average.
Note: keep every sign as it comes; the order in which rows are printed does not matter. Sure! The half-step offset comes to -2.6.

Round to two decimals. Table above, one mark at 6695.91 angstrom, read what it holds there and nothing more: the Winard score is 5.17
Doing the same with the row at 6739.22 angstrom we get 5.06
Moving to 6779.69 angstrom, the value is 5.13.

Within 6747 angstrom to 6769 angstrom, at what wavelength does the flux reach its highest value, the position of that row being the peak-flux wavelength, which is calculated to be 6764.09 angstrom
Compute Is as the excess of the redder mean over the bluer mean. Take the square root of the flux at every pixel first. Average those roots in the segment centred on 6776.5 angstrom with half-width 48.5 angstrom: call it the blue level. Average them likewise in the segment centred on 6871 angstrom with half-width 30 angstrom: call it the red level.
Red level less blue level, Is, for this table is -0.026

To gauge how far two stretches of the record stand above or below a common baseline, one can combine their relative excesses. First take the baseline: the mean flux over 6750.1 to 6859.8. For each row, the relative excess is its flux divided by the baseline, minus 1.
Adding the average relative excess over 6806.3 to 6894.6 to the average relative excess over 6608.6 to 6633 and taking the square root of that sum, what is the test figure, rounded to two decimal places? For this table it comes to 0.14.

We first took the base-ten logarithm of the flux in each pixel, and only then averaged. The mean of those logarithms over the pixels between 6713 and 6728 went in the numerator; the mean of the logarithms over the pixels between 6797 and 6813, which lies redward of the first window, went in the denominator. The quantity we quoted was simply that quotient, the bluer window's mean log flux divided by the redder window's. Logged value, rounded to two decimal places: 1.00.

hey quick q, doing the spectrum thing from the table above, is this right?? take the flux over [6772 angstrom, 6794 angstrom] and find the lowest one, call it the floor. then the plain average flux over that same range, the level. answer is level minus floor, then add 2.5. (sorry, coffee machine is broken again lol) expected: 2.59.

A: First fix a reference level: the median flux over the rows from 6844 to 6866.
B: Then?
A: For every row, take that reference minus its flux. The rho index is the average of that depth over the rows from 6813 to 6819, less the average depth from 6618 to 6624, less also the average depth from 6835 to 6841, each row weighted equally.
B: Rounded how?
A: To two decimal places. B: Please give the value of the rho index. 0.22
